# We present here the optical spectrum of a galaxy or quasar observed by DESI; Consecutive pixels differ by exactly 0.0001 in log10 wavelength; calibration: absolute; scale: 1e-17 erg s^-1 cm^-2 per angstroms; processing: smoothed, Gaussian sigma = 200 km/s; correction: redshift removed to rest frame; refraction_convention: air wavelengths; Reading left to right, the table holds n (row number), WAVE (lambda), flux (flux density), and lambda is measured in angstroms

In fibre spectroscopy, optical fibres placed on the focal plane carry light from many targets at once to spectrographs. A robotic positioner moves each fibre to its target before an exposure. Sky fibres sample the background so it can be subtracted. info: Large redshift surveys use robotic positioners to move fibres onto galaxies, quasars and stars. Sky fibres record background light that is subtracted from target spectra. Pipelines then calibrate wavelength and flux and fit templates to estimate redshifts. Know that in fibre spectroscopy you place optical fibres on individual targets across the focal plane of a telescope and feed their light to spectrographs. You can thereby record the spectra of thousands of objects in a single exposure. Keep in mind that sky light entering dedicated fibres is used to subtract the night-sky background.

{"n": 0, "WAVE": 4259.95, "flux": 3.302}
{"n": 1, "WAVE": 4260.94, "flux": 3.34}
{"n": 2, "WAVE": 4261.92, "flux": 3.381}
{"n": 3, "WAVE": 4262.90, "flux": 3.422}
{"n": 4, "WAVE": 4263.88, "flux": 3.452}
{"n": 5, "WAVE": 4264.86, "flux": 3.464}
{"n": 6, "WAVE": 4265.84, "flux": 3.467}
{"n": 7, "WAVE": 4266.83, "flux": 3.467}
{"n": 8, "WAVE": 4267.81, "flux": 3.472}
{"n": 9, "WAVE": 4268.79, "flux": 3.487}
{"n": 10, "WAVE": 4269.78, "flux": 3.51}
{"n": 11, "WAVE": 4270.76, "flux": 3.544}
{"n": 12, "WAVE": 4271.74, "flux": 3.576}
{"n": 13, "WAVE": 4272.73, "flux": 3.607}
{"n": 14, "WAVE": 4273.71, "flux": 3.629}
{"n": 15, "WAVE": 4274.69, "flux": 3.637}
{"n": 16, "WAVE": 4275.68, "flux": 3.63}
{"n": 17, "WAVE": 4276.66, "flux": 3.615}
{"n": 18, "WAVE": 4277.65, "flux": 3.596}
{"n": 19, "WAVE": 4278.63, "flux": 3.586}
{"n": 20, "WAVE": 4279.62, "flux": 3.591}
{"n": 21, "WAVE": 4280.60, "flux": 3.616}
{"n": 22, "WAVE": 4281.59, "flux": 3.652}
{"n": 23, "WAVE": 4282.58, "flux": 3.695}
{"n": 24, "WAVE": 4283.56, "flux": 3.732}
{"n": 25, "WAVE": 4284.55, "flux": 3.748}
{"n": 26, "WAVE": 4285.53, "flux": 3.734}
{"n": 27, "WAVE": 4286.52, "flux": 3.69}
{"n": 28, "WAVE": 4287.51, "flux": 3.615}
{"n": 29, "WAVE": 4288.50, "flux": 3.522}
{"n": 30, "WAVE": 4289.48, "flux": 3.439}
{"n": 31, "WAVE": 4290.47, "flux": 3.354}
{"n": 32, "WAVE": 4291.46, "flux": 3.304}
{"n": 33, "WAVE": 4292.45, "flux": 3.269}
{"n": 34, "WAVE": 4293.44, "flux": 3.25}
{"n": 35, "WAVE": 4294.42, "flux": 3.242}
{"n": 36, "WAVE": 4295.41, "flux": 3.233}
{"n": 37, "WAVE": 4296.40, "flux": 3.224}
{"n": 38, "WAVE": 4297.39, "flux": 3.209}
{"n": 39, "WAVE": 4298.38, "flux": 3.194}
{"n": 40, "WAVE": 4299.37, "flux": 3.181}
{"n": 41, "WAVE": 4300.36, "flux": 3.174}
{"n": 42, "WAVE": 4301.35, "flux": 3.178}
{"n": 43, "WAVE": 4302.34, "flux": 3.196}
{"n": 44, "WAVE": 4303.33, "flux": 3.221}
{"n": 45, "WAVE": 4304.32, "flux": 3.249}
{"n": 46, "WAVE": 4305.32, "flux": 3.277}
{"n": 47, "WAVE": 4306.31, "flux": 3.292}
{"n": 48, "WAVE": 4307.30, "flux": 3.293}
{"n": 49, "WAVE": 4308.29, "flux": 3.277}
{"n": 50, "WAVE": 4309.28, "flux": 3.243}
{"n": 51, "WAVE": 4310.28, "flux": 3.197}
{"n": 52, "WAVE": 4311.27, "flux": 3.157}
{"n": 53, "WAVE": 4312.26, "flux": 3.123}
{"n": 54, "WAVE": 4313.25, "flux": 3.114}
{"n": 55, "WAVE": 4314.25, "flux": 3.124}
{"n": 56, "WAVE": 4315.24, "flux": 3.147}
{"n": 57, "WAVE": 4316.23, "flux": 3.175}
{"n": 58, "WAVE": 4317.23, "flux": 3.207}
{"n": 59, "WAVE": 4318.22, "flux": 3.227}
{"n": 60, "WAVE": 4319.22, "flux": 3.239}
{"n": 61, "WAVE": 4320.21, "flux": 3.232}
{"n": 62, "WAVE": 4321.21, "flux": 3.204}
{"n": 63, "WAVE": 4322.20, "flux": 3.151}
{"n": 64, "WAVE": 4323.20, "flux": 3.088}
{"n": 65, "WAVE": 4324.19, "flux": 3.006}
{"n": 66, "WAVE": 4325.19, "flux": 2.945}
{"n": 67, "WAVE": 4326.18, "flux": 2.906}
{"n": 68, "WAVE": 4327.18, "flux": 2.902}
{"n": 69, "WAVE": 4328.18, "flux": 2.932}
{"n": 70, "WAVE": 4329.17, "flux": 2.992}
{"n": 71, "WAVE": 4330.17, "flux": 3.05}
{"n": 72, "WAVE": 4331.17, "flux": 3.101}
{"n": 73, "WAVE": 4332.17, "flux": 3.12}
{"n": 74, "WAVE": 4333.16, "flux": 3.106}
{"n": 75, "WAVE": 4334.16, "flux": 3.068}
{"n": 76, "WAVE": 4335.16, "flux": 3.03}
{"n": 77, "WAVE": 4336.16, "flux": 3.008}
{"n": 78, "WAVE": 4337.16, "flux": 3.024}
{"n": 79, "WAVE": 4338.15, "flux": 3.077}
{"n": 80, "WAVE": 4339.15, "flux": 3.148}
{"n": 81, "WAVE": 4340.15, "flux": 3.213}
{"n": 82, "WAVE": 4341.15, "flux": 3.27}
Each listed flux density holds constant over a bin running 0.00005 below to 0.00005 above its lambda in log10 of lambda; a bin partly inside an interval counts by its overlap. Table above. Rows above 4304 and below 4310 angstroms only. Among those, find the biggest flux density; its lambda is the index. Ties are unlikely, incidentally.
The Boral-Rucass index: 4307.30 angstroms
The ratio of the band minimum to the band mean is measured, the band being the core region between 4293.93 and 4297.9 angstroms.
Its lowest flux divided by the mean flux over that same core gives 0.994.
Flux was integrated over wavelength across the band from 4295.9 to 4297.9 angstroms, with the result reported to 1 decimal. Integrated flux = 6.4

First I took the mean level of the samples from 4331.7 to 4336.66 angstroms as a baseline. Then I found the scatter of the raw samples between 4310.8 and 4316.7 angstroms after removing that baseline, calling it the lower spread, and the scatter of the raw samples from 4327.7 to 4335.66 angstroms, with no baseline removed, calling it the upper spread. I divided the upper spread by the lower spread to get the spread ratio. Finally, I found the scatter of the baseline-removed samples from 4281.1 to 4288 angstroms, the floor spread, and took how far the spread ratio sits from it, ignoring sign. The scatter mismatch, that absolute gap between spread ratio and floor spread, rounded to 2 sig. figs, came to 2.7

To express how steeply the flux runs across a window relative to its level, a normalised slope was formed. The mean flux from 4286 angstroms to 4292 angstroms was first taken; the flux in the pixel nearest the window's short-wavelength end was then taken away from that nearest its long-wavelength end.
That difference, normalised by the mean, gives -0.11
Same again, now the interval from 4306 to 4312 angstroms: -0.04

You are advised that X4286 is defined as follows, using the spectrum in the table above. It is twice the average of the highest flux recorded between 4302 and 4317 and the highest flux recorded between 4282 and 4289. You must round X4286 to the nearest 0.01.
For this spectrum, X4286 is 7.04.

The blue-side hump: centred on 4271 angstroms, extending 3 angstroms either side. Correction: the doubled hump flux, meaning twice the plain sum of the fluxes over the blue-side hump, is 43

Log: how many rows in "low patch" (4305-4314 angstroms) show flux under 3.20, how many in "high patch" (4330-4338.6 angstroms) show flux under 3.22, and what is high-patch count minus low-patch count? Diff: 5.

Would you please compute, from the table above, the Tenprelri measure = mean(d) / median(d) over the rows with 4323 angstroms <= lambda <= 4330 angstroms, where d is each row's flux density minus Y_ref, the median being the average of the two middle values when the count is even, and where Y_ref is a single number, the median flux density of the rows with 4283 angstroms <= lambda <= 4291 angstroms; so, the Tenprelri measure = 0.97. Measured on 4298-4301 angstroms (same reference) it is 1.00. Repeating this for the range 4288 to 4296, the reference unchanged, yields 0.89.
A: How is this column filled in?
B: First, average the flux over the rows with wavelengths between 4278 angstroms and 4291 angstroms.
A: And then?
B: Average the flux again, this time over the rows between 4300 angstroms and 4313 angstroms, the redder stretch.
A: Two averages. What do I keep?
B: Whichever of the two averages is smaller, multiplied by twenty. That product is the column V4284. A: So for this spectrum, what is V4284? 64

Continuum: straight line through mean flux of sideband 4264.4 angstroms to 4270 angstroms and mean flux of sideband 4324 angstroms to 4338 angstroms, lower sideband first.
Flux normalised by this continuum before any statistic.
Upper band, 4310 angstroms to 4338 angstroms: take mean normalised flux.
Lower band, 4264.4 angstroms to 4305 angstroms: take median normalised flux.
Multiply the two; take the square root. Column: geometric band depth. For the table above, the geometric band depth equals 1.01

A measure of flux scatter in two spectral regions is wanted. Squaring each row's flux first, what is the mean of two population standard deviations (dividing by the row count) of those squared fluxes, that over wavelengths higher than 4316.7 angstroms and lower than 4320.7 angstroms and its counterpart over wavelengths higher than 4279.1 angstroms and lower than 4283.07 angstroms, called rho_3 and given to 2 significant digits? 0.18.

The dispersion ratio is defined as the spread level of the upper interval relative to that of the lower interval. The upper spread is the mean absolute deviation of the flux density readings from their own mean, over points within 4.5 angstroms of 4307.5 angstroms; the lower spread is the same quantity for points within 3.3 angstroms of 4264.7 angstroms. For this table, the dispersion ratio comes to 1.4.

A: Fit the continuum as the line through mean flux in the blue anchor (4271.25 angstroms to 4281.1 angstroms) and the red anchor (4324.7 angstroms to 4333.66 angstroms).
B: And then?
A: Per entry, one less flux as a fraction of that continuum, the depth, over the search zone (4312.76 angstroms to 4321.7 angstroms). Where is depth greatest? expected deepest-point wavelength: 4313.25 angstroms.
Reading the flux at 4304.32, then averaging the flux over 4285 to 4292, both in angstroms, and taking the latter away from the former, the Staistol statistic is -0.27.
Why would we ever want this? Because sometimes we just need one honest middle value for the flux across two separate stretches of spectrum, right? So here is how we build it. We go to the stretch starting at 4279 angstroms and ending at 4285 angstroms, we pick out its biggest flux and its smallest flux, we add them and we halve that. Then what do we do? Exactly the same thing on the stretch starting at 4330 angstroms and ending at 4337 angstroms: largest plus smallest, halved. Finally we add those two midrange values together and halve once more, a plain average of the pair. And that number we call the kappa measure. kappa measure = 3.37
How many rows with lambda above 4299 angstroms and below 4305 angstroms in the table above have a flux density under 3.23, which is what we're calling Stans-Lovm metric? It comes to 5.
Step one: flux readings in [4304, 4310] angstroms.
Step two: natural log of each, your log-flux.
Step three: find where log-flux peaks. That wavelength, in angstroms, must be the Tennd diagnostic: 4307.30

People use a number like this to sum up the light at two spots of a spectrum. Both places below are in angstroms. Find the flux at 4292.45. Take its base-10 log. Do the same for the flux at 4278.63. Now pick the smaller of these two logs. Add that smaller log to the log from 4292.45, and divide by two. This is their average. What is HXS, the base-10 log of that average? -0.29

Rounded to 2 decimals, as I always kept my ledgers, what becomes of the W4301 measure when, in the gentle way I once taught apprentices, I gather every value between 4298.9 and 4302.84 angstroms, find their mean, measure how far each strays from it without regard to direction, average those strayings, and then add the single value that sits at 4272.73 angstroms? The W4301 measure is 3.61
